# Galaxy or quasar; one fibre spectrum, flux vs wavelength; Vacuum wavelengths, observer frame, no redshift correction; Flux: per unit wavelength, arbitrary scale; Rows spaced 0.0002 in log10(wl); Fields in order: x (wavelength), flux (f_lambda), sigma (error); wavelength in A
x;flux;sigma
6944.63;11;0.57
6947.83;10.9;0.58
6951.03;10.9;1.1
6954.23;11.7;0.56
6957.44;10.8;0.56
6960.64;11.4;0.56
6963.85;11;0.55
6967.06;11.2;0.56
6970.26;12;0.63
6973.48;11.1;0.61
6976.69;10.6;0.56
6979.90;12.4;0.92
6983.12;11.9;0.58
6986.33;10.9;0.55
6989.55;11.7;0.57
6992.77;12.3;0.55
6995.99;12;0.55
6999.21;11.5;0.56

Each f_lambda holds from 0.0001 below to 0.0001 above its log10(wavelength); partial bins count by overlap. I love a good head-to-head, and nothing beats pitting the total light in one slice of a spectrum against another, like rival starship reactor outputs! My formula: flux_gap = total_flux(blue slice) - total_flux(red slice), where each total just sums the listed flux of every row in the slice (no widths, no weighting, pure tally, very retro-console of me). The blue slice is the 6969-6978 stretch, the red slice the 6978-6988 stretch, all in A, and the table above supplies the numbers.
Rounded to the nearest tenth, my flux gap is -1.5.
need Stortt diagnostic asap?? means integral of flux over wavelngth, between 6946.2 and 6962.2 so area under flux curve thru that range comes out 178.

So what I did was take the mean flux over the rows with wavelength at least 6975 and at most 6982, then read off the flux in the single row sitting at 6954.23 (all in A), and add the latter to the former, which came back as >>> 23.2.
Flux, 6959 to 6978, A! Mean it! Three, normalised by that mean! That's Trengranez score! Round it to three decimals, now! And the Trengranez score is 0.267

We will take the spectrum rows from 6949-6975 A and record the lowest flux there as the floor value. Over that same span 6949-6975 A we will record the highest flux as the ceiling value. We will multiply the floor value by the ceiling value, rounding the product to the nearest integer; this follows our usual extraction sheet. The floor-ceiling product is 130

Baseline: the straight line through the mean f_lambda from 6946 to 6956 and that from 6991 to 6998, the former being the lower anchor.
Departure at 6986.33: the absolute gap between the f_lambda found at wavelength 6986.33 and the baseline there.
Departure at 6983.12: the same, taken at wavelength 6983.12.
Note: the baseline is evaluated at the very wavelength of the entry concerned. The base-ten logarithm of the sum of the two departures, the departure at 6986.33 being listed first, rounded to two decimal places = 0.03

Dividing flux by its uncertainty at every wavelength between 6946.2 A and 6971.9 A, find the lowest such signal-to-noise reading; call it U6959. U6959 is 10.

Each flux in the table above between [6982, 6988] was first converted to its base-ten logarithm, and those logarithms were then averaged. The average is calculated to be 1.06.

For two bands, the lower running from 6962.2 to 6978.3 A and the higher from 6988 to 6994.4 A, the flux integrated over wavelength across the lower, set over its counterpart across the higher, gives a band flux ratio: 2.3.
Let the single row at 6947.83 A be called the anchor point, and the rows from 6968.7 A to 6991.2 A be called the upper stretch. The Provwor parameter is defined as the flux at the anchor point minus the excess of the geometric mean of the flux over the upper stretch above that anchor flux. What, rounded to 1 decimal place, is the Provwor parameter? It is 10.3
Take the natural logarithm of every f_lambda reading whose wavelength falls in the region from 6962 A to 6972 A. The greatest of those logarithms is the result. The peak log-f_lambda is 2.485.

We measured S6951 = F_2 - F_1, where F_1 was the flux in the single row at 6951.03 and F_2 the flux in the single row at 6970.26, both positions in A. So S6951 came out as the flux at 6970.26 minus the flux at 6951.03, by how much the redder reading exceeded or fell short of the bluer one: 1.10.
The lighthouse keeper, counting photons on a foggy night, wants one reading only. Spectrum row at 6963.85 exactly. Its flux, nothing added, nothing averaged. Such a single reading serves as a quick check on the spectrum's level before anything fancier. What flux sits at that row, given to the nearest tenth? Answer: 11.0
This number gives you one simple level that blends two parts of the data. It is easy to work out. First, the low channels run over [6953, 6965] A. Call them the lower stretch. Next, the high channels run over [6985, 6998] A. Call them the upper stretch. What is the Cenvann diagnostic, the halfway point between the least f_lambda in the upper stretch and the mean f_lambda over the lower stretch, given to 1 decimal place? 11.1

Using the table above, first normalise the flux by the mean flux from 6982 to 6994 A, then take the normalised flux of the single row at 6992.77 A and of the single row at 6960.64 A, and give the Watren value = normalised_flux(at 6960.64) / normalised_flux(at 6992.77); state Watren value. 0.93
